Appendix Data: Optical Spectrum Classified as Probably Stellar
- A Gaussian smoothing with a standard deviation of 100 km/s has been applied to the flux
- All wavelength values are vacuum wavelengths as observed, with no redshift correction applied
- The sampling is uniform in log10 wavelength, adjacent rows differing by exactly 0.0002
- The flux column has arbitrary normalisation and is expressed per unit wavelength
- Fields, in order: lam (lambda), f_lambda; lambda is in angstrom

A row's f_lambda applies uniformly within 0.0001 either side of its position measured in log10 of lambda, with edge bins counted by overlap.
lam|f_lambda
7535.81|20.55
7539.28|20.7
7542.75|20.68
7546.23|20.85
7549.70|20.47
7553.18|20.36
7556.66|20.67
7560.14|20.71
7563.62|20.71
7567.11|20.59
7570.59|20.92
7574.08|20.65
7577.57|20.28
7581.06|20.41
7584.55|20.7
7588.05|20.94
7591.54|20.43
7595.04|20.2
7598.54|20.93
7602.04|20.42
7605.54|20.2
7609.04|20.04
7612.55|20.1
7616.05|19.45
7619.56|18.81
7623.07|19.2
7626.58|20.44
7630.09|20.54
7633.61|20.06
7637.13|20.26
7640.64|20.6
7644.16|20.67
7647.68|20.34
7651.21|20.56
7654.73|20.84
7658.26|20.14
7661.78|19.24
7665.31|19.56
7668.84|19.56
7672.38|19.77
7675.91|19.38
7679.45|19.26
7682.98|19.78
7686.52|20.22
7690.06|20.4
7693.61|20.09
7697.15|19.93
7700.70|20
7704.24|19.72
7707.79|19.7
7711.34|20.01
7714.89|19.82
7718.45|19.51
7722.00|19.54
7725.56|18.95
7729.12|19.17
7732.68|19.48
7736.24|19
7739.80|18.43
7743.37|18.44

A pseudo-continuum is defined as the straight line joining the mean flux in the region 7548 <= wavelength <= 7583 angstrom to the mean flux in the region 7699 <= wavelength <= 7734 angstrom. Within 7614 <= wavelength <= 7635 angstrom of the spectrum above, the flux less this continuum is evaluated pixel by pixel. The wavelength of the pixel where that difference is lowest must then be 7619.56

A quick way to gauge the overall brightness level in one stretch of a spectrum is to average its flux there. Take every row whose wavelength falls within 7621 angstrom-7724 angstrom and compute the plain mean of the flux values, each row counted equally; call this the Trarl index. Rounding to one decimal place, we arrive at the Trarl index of 20.0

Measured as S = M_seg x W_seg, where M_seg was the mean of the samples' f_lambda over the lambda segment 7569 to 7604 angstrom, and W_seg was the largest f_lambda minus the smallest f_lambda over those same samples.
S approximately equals 15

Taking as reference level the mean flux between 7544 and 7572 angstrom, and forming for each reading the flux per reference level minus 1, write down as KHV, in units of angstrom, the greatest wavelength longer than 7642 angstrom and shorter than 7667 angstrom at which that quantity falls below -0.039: 7665.31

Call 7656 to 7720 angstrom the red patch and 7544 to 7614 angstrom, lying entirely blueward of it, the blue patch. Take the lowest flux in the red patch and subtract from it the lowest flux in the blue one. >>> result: -0.80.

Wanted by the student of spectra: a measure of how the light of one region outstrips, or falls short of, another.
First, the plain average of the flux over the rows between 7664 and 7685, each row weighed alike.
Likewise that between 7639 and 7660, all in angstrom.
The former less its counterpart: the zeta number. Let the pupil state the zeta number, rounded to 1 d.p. -1.0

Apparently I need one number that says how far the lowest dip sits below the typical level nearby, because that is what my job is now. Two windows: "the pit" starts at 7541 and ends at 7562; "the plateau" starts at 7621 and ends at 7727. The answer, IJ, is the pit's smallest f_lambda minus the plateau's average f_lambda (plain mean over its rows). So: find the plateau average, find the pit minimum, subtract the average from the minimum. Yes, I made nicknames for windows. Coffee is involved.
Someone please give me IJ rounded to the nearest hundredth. 0.42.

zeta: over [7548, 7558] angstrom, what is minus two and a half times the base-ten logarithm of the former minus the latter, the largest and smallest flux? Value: 1.3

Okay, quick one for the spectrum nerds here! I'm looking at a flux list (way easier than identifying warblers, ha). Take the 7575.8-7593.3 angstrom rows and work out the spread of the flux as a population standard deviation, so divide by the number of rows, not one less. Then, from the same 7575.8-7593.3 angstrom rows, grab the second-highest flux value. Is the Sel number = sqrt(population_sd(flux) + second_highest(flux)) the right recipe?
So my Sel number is 4.58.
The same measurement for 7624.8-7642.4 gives 4.55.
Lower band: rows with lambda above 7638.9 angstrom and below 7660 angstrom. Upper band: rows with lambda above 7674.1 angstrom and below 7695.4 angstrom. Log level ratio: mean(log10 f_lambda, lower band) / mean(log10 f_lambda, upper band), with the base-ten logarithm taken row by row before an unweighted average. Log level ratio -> 1.01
